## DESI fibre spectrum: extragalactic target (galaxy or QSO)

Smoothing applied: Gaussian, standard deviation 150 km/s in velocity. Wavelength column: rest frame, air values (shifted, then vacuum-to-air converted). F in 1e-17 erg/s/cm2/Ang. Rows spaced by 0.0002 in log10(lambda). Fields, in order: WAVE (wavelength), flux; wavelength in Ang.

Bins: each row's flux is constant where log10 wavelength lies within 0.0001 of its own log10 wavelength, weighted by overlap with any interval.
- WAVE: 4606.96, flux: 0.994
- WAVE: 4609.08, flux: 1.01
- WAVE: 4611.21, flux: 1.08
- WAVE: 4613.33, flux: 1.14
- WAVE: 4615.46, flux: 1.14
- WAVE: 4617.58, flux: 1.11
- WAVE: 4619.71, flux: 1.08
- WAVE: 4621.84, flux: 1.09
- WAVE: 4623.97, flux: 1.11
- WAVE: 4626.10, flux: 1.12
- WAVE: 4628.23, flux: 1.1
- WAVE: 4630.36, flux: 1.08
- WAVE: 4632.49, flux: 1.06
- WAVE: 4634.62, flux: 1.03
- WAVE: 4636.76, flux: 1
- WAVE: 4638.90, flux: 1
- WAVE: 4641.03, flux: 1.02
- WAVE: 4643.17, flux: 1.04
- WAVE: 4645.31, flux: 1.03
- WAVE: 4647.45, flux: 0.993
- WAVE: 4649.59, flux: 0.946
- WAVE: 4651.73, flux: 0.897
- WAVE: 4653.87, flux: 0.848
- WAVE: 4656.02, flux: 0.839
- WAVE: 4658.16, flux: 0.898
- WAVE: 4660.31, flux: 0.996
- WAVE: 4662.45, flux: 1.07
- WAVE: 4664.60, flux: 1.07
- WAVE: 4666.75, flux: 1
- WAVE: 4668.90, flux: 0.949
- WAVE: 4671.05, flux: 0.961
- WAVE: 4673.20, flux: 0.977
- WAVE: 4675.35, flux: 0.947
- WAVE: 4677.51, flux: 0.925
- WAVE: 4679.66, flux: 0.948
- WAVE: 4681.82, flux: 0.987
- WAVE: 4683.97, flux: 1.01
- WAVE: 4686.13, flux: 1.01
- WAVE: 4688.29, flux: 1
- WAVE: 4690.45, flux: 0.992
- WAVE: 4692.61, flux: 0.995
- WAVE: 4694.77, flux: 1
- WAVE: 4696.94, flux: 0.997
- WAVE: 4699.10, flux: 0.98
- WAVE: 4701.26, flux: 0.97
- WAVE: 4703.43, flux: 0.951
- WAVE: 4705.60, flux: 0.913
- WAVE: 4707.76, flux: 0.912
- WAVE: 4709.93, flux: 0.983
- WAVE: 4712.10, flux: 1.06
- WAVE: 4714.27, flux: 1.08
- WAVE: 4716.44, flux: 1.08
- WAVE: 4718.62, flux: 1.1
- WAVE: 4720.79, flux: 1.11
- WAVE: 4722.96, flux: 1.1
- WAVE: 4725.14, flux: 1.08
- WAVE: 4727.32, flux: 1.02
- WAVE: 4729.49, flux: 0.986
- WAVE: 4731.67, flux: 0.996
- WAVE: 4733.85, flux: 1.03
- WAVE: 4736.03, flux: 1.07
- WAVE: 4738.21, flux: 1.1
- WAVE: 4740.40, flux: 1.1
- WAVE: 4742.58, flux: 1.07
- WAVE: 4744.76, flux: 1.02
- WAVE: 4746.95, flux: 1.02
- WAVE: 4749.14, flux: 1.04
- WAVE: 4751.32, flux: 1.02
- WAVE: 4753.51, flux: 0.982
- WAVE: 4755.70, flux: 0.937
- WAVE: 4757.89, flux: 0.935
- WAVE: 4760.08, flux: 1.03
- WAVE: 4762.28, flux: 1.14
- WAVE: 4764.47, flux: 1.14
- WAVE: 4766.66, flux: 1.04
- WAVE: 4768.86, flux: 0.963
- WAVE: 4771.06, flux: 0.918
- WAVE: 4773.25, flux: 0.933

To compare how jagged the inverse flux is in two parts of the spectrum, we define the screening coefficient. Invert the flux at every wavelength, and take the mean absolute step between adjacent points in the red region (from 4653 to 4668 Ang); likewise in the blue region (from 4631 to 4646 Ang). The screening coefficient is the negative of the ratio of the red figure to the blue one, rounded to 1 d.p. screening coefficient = -3.2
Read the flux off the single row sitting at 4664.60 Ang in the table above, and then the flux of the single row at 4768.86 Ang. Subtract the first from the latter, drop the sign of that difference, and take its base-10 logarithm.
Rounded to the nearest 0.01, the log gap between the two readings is -0.97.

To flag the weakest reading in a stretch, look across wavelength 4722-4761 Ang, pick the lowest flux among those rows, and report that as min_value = 0.935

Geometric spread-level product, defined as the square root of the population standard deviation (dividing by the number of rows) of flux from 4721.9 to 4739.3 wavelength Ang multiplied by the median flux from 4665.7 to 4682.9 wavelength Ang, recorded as 0.2019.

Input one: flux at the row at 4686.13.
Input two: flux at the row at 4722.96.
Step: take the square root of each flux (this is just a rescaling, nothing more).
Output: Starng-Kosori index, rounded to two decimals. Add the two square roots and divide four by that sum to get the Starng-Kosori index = 1.95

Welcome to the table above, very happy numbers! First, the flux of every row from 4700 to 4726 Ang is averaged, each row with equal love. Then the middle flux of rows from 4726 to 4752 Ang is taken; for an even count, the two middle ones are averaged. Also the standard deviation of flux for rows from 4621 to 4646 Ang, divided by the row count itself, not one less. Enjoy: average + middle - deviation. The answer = 2.01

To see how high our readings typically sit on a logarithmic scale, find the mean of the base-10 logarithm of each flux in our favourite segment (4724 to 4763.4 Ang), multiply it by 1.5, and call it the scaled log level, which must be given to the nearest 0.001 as 0.020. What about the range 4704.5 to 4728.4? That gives 0.024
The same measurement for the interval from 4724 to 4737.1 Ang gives 0.019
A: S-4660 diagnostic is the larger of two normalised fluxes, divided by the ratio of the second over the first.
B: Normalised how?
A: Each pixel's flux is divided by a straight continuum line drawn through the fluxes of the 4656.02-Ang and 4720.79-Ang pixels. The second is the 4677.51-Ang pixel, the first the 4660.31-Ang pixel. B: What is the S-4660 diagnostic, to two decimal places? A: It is 1.36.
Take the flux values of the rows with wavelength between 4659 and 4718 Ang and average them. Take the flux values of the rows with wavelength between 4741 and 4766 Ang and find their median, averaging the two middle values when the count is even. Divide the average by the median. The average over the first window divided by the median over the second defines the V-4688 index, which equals 0.97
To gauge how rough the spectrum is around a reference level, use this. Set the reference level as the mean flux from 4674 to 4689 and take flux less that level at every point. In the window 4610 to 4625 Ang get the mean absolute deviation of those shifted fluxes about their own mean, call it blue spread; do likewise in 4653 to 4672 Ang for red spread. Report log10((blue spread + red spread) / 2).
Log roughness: -1.36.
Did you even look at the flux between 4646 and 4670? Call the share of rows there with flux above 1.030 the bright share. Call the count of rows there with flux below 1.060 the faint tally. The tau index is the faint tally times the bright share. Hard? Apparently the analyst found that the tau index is 1.6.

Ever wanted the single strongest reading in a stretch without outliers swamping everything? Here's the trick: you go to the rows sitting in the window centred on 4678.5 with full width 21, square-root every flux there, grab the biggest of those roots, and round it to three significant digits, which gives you 1.00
